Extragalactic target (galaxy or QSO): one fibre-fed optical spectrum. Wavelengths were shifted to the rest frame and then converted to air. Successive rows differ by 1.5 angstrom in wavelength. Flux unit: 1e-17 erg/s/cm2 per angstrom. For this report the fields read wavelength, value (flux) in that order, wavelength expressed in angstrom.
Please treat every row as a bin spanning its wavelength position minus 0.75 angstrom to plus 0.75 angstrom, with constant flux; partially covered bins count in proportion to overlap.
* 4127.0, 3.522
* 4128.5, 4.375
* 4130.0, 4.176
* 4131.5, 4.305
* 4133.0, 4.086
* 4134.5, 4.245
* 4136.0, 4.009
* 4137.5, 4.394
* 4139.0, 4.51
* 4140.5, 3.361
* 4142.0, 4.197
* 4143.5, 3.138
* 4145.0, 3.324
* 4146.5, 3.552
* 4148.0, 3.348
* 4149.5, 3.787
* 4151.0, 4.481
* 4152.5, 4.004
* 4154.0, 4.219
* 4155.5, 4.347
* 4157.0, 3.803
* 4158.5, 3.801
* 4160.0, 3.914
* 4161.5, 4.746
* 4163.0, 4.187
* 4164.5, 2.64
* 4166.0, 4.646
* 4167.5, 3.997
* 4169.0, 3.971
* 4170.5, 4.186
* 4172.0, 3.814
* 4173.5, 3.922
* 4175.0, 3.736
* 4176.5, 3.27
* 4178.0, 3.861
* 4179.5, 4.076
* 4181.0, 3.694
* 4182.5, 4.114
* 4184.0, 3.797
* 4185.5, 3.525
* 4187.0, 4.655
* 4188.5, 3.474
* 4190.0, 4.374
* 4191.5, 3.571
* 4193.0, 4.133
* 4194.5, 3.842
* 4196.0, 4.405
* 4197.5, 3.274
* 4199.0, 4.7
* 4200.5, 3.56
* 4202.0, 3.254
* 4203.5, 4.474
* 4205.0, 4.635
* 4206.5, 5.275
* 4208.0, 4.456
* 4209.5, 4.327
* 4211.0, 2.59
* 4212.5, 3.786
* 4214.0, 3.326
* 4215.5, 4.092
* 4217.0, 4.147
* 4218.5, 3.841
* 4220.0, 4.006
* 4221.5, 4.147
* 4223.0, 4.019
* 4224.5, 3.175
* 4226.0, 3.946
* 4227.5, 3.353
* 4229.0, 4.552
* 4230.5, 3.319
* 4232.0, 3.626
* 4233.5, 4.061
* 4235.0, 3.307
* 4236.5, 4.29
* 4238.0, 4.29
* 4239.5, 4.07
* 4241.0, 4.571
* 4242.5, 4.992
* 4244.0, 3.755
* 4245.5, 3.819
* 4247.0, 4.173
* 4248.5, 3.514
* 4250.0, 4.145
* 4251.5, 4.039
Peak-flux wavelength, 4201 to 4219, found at 4206.5 angstrom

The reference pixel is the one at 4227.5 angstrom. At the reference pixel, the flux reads 3.353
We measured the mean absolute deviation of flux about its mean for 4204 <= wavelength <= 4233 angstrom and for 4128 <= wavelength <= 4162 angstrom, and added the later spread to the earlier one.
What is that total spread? 0.81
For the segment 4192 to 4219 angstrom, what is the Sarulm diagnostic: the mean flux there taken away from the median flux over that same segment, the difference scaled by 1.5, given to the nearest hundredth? 0.16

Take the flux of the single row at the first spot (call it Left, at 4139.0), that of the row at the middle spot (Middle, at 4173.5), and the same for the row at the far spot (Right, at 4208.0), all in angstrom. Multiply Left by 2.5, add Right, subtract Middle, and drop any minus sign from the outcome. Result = 11.8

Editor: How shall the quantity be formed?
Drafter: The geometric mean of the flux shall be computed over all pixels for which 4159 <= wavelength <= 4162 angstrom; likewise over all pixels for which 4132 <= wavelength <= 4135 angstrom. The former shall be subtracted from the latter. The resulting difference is -0.1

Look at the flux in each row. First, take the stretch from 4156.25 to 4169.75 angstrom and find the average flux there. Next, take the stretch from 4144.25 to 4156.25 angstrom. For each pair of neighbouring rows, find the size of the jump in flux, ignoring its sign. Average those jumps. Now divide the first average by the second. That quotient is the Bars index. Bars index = 12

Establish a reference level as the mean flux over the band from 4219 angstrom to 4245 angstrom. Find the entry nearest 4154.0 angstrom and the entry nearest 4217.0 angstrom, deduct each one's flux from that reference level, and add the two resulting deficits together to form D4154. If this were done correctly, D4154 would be -0.43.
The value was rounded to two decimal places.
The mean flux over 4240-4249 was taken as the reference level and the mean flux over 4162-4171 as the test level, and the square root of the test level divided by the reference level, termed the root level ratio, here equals 0.98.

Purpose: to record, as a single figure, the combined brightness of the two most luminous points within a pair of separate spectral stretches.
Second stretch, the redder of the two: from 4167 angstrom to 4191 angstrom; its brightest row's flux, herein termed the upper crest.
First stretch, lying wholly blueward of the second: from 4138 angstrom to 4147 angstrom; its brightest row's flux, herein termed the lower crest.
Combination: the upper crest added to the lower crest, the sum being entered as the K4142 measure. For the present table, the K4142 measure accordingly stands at 9.2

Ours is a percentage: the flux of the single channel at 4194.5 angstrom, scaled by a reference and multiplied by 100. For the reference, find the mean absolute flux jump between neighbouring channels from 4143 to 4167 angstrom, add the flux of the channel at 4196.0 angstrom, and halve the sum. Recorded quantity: 155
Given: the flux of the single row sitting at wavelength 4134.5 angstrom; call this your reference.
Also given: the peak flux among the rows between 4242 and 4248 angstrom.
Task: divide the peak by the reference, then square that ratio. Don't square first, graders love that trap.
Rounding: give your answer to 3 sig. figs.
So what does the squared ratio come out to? 1.38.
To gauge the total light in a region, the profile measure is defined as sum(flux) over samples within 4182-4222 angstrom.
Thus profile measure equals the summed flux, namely 108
